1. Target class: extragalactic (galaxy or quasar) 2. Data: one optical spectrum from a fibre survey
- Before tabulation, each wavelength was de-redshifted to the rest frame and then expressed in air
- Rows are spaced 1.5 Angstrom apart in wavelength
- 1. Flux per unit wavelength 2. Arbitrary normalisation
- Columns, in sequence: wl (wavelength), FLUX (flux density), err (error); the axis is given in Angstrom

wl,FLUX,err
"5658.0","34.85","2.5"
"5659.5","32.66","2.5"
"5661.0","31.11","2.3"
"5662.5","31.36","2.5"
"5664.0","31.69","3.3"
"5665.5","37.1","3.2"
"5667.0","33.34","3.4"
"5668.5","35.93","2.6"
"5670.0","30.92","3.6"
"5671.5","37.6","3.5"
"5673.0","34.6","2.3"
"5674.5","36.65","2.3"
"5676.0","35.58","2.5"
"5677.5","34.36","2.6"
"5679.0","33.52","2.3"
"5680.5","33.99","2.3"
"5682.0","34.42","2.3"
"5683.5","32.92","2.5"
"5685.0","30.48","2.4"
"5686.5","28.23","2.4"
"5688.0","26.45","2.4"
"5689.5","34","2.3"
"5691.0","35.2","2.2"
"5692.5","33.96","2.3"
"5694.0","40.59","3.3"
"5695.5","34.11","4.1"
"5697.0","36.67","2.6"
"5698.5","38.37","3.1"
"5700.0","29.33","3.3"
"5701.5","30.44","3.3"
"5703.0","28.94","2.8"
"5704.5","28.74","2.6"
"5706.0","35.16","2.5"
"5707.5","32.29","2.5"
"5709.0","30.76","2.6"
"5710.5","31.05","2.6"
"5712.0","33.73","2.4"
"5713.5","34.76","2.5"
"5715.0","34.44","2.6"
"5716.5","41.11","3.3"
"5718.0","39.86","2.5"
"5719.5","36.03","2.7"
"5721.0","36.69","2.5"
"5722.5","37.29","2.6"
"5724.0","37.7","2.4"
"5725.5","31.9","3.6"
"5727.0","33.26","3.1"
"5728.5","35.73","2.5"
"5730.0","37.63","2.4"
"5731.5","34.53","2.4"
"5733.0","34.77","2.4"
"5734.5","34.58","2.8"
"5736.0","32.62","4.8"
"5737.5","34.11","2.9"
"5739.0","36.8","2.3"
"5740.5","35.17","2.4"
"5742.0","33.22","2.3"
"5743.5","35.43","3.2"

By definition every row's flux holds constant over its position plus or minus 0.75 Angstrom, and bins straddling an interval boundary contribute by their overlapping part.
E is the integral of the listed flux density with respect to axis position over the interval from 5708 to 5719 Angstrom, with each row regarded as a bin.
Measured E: 386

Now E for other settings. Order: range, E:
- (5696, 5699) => 111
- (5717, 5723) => 226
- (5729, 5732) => 109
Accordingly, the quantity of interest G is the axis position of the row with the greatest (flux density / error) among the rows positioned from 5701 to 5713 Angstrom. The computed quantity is 5706.0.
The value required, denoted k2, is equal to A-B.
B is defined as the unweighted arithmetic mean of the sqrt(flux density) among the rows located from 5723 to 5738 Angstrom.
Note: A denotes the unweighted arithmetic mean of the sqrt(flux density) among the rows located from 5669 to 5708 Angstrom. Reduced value -0.12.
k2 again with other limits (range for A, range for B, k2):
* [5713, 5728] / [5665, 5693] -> 0.23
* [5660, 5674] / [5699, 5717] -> 0.11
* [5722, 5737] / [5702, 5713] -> 0.30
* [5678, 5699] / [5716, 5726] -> -0.29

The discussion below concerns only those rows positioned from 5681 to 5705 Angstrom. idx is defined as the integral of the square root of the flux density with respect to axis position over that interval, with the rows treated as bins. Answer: 137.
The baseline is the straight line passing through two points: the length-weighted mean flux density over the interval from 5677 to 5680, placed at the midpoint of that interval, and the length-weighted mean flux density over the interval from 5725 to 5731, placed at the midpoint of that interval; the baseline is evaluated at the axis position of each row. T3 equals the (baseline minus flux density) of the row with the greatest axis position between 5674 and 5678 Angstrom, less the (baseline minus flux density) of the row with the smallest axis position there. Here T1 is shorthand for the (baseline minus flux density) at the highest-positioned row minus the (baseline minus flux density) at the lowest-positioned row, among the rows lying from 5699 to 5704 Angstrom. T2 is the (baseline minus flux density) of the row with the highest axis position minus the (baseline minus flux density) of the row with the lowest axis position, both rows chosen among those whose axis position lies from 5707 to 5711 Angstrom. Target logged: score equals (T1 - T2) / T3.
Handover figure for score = 0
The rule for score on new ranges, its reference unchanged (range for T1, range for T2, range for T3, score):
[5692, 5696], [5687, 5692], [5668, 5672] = -5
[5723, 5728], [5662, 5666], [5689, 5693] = 113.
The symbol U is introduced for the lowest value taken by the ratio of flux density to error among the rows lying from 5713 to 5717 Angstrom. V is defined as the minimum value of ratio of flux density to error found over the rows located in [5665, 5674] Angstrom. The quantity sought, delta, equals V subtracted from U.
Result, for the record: 4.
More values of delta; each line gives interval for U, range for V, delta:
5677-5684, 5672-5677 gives -1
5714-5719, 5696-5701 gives 4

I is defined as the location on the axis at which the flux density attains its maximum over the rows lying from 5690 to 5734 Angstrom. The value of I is 5716.5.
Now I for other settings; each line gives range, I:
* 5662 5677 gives 5671.5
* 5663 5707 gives 5694.0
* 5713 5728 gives 5716.5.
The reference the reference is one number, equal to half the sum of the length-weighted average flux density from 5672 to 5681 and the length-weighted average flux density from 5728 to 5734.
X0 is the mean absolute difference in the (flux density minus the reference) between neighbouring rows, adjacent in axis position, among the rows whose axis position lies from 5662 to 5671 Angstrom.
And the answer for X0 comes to 3.42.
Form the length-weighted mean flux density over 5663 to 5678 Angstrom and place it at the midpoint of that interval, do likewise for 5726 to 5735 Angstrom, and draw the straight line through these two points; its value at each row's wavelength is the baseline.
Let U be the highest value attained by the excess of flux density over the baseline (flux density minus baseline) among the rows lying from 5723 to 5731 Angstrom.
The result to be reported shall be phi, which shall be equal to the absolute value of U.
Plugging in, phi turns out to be 2.7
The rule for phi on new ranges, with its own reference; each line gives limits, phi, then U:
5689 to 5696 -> 5.8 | 5.8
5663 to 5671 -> 2.4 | 2.4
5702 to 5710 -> 0.3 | 0.3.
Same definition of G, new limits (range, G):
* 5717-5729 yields 5718.0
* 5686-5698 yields 5691.0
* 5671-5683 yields 5674.5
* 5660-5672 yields 5668.5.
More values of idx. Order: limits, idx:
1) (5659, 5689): 173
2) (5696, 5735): 229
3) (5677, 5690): 73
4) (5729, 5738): 53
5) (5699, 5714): 84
